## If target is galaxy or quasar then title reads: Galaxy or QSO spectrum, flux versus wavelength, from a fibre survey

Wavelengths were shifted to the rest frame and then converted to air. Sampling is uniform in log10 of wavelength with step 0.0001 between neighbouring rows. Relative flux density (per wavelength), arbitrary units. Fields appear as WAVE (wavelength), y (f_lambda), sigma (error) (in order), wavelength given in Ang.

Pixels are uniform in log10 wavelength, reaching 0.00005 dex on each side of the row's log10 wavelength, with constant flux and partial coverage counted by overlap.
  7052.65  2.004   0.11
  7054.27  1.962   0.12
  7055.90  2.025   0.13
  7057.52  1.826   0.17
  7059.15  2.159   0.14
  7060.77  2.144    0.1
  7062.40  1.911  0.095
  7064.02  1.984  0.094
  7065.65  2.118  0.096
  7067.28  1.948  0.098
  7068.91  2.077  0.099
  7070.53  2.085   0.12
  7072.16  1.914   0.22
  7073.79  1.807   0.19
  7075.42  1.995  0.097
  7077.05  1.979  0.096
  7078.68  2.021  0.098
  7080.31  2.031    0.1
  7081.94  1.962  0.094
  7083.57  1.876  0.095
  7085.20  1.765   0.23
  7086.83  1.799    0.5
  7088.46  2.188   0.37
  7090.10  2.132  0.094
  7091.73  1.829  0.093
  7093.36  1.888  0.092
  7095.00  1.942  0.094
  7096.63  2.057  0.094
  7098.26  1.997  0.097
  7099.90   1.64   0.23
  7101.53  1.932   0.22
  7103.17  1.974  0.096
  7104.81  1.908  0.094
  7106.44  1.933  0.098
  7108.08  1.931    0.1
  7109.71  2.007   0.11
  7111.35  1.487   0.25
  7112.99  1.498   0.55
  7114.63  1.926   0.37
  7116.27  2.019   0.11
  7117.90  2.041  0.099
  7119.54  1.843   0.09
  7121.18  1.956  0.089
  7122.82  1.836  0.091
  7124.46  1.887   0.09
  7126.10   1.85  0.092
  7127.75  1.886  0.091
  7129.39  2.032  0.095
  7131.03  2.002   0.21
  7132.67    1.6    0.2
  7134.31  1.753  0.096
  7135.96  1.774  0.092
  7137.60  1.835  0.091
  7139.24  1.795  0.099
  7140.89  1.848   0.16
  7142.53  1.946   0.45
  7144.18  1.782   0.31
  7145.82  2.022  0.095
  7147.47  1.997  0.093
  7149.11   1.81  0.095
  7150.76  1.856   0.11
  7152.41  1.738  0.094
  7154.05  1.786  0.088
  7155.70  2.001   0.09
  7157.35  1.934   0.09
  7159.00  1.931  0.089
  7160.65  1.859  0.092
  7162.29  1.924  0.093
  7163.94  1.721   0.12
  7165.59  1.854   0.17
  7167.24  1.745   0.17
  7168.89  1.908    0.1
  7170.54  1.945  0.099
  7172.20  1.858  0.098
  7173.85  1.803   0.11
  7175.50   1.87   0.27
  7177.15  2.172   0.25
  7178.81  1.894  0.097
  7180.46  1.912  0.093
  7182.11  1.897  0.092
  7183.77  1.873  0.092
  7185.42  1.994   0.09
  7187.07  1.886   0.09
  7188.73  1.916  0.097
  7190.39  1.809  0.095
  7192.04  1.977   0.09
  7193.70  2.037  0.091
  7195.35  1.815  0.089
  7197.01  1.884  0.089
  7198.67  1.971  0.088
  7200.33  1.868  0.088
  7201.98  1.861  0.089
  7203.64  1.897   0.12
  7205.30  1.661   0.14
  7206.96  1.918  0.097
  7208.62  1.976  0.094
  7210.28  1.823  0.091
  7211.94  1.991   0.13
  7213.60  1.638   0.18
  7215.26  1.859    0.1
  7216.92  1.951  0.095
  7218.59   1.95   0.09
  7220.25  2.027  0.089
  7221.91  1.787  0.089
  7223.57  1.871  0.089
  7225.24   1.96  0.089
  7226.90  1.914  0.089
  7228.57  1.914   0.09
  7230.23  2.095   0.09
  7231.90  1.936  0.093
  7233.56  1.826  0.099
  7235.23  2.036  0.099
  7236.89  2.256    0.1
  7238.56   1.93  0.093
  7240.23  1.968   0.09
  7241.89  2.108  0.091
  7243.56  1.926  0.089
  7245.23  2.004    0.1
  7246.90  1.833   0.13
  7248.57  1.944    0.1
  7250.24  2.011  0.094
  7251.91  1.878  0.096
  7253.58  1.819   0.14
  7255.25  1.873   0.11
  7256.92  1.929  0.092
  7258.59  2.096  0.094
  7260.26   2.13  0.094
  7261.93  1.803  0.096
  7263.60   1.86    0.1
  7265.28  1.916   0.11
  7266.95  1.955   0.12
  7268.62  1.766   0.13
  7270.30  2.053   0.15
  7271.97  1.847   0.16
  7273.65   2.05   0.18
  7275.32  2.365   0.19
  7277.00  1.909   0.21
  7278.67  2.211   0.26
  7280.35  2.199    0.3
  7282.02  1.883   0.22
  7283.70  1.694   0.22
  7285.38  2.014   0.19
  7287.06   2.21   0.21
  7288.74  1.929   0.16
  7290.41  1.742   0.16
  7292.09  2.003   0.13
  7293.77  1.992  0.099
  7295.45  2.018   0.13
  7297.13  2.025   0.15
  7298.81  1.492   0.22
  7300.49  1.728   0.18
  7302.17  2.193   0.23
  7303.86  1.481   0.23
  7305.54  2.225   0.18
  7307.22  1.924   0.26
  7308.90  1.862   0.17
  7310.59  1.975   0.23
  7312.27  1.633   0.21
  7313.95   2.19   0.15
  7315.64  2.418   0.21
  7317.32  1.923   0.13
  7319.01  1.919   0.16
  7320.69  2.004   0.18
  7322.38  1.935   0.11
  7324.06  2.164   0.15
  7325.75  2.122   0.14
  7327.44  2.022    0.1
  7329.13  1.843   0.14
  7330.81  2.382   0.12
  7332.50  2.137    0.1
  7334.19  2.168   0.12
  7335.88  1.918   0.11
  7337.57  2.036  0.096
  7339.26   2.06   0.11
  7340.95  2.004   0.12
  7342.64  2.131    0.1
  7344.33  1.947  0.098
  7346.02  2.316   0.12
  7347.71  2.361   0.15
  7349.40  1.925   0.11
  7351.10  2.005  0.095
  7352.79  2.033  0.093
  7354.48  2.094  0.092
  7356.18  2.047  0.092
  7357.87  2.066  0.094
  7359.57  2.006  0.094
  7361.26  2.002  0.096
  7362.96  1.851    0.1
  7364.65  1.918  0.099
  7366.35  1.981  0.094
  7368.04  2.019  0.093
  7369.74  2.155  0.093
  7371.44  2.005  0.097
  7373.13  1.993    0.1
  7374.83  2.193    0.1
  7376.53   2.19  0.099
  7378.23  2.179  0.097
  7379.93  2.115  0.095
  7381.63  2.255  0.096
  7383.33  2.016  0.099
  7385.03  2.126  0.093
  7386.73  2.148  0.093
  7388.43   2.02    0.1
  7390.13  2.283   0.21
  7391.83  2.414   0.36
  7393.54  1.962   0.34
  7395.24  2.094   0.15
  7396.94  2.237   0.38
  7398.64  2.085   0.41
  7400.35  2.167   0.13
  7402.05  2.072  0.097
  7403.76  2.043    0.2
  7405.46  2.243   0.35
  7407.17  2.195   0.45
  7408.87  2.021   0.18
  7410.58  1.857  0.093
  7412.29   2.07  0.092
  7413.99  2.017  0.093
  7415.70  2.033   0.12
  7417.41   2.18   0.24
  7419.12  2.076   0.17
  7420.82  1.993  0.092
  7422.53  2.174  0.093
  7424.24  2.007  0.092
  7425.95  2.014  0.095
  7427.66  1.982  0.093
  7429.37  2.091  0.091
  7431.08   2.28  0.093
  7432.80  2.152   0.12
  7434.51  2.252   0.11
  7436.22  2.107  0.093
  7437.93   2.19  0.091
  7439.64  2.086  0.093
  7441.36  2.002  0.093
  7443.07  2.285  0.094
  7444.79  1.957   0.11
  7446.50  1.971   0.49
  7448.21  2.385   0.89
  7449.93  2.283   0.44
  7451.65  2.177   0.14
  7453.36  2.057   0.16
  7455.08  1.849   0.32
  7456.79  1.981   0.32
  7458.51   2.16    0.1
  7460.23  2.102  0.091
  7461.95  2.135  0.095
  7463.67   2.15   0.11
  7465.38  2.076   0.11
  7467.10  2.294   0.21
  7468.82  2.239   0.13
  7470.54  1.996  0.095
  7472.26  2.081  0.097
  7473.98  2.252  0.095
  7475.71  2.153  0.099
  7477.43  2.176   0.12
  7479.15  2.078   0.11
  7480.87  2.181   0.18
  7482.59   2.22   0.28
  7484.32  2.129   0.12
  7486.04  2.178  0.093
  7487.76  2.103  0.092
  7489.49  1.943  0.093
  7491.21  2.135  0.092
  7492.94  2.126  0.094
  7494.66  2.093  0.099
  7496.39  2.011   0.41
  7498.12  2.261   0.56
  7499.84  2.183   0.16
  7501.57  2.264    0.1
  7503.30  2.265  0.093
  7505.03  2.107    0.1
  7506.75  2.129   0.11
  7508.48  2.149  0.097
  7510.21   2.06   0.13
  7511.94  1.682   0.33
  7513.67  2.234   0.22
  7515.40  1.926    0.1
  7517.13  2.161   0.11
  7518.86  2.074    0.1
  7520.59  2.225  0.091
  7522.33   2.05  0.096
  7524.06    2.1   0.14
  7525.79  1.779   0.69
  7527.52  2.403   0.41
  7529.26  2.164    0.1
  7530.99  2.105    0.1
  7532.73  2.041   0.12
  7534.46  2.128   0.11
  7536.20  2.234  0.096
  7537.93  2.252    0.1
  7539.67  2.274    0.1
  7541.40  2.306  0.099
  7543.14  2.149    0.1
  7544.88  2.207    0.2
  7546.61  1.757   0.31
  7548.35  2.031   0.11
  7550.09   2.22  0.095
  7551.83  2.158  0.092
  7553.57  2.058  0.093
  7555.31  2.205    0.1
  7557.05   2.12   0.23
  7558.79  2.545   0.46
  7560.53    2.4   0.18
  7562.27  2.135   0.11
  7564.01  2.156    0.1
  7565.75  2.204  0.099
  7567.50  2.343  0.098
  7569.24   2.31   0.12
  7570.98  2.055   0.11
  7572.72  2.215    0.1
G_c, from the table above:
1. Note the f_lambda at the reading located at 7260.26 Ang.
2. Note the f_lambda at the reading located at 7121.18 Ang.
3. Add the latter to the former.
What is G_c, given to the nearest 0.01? 4.09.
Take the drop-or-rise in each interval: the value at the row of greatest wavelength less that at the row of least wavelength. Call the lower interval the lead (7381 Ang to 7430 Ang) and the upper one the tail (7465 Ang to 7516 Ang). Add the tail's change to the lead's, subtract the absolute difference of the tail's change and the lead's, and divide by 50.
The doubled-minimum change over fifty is -0.0066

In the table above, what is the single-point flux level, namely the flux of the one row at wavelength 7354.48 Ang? 2.094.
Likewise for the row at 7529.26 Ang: 2.164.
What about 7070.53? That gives 2.085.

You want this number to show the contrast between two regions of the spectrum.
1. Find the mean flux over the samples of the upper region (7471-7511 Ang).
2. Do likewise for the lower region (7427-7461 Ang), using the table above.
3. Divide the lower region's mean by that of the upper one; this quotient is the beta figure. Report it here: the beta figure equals 0.99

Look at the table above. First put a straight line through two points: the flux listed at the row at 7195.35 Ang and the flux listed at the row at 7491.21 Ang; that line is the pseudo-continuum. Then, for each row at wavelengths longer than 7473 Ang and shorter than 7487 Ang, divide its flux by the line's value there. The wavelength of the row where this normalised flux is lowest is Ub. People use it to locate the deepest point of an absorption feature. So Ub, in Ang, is 7479.15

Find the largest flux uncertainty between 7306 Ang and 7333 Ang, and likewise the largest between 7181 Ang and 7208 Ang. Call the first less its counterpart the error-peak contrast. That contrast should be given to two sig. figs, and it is 0.12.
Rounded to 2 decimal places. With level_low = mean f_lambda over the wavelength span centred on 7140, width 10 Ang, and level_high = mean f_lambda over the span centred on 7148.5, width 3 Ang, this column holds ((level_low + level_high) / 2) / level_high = 0.98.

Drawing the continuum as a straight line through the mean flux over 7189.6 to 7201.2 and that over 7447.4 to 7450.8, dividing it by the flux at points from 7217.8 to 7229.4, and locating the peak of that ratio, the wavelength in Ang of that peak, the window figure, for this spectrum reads 7221.91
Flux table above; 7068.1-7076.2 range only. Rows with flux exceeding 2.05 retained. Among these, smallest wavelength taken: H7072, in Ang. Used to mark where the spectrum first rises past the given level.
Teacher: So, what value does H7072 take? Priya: 7068.91 Ang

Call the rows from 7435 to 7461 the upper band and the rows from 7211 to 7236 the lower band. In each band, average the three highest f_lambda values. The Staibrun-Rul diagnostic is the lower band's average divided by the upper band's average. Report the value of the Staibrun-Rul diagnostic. 0.89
